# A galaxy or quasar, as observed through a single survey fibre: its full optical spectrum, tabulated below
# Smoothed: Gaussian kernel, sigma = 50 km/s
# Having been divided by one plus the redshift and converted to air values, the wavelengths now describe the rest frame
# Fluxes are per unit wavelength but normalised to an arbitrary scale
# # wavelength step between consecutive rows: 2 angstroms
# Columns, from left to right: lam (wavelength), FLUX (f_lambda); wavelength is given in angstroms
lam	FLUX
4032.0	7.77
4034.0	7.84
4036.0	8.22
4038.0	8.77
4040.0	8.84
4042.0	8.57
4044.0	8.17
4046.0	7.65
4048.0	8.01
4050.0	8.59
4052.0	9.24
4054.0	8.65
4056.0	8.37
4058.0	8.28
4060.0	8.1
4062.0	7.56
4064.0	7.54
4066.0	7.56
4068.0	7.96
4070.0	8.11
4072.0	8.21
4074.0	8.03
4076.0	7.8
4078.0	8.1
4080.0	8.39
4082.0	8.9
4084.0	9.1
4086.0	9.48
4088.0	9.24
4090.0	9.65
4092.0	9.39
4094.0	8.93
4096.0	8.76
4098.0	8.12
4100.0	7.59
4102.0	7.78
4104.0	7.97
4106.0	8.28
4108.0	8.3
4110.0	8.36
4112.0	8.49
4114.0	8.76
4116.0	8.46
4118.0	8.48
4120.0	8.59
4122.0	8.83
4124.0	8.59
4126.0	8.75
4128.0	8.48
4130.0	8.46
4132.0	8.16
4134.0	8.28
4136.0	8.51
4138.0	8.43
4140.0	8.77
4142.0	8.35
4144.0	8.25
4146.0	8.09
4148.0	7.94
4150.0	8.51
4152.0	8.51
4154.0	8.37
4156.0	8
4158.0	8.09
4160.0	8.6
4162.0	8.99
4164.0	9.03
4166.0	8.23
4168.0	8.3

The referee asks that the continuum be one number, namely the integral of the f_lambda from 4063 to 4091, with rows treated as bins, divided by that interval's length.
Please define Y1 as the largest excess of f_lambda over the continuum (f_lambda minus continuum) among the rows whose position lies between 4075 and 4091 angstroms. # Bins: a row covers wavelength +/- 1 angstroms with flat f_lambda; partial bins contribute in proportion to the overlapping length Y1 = 1.22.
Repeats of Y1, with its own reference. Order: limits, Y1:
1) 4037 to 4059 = 0.81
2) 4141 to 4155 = 0.08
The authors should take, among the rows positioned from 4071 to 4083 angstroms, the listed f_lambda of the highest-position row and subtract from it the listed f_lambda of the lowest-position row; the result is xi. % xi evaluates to 0.69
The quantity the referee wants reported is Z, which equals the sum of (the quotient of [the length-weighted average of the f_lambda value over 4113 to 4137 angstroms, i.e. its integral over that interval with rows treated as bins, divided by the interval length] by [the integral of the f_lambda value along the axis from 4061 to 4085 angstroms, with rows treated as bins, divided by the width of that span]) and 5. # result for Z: 6.05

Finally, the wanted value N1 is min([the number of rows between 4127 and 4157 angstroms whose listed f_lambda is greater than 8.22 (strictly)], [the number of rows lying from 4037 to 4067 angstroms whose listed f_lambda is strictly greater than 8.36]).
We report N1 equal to 7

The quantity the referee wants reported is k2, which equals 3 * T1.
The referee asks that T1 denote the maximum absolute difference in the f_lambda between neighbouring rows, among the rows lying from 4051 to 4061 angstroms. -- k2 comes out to 1.8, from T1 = 0.59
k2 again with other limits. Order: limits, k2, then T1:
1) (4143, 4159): 1.7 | 0.57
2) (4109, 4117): 0.9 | 0.30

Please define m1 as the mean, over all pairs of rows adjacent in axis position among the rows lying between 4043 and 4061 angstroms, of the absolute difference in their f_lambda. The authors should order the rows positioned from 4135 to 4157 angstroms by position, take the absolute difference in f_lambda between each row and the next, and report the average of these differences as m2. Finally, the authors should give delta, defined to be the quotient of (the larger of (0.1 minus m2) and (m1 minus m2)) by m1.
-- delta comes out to 0.43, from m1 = 0.406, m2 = 0.233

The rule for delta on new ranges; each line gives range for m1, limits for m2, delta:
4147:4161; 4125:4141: 0.31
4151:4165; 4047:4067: -0.28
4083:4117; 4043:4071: -0.18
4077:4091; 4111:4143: 0.39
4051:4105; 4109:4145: 0.32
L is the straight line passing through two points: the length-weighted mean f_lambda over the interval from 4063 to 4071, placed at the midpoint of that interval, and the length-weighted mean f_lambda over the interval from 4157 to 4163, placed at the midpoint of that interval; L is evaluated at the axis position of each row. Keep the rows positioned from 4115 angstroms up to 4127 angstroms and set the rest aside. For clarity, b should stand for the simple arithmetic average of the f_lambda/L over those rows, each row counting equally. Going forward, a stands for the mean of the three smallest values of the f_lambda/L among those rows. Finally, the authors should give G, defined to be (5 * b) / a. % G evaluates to 5.05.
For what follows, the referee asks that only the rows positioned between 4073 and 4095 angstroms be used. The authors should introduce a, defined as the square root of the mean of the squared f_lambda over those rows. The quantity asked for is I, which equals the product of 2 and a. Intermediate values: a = 8.84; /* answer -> 17.68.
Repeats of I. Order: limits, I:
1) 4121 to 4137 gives 17.02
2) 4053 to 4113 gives 16.77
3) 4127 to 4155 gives 16.73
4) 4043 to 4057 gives 16.79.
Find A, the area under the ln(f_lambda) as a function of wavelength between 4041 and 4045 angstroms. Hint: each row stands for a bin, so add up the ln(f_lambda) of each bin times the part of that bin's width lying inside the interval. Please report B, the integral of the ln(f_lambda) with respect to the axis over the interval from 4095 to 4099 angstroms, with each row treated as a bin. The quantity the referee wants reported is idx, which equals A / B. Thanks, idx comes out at 1.00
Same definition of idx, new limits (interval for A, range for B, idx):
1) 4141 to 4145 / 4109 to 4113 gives 0.99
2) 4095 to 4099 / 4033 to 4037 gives 1.02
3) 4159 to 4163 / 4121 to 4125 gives 1.00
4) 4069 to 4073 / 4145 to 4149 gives 1.01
